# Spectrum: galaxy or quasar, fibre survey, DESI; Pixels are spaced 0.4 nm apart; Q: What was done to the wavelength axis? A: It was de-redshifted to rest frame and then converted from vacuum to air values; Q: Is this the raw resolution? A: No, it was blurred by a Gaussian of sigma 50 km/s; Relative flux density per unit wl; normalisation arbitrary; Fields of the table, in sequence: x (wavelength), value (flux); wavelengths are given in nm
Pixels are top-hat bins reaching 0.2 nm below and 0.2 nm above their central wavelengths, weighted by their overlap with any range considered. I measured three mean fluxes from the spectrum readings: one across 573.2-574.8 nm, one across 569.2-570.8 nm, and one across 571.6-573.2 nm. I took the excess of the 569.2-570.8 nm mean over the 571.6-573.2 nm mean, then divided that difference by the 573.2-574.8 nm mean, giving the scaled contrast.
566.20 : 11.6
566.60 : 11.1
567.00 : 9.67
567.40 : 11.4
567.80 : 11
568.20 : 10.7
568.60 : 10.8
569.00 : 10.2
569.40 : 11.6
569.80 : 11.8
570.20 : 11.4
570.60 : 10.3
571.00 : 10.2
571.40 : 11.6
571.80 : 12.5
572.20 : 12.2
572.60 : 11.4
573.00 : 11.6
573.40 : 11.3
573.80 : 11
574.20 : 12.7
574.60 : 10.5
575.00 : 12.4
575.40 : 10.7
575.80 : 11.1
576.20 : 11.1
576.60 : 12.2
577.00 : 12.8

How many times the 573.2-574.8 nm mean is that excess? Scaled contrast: -0.057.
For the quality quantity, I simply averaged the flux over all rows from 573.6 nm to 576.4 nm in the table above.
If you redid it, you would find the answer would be 11.4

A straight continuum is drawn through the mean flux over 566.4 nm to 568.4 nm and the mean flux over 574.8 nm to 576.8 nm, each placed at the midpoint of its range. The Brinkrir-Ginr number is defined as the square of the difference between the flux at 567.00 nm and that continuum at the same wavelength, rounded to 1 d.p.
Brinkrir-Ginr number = 1.1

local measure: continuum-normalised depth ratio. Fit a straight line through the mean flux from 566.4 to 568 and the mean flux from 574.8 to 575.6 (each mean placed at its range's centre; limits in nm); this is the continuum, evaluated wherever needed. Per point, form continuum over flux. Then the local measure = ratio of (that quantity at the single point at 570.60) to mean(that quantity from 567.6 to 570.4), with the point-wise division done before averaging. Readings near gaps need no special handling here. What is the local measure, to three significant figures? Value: 1.09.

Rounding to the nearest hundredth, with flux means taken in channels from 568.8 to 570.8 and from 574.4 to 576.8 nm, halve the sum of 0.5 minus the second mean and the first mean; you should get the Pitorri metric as 0.11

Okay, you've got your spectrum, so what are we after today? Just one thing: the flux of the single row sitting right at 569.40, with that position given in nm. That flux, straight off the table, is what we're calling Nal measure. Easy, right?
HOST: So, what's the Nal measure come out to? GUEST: 11.6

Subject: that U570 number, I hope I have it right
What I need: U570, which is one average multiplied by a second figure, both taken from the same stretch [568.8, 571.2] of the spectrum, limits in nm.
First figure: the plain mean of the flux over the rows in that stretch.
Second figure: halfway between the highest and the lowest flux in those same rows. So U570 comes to 120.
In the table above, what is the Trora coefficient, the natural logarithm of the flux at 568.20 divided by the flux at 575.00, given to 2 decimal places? -0.15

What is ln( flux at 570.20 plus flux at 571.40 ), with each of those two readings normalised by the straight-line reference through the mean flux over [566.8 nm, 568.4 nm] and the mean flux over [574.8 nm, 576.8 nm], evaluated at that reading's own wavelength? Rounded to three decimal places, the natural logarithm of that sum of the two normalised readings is 0.737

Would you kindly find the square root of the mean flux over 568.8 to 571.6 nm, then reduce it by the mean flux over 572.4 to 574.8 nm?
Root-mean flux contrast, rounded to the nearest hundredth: -8.10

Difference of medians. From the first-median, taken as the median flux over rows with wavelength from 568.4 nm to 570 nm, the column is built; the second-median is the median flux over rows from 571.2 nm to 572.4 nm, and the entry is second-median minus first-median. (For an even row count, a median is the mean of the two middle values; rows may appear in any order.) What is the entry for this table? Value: 1.0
